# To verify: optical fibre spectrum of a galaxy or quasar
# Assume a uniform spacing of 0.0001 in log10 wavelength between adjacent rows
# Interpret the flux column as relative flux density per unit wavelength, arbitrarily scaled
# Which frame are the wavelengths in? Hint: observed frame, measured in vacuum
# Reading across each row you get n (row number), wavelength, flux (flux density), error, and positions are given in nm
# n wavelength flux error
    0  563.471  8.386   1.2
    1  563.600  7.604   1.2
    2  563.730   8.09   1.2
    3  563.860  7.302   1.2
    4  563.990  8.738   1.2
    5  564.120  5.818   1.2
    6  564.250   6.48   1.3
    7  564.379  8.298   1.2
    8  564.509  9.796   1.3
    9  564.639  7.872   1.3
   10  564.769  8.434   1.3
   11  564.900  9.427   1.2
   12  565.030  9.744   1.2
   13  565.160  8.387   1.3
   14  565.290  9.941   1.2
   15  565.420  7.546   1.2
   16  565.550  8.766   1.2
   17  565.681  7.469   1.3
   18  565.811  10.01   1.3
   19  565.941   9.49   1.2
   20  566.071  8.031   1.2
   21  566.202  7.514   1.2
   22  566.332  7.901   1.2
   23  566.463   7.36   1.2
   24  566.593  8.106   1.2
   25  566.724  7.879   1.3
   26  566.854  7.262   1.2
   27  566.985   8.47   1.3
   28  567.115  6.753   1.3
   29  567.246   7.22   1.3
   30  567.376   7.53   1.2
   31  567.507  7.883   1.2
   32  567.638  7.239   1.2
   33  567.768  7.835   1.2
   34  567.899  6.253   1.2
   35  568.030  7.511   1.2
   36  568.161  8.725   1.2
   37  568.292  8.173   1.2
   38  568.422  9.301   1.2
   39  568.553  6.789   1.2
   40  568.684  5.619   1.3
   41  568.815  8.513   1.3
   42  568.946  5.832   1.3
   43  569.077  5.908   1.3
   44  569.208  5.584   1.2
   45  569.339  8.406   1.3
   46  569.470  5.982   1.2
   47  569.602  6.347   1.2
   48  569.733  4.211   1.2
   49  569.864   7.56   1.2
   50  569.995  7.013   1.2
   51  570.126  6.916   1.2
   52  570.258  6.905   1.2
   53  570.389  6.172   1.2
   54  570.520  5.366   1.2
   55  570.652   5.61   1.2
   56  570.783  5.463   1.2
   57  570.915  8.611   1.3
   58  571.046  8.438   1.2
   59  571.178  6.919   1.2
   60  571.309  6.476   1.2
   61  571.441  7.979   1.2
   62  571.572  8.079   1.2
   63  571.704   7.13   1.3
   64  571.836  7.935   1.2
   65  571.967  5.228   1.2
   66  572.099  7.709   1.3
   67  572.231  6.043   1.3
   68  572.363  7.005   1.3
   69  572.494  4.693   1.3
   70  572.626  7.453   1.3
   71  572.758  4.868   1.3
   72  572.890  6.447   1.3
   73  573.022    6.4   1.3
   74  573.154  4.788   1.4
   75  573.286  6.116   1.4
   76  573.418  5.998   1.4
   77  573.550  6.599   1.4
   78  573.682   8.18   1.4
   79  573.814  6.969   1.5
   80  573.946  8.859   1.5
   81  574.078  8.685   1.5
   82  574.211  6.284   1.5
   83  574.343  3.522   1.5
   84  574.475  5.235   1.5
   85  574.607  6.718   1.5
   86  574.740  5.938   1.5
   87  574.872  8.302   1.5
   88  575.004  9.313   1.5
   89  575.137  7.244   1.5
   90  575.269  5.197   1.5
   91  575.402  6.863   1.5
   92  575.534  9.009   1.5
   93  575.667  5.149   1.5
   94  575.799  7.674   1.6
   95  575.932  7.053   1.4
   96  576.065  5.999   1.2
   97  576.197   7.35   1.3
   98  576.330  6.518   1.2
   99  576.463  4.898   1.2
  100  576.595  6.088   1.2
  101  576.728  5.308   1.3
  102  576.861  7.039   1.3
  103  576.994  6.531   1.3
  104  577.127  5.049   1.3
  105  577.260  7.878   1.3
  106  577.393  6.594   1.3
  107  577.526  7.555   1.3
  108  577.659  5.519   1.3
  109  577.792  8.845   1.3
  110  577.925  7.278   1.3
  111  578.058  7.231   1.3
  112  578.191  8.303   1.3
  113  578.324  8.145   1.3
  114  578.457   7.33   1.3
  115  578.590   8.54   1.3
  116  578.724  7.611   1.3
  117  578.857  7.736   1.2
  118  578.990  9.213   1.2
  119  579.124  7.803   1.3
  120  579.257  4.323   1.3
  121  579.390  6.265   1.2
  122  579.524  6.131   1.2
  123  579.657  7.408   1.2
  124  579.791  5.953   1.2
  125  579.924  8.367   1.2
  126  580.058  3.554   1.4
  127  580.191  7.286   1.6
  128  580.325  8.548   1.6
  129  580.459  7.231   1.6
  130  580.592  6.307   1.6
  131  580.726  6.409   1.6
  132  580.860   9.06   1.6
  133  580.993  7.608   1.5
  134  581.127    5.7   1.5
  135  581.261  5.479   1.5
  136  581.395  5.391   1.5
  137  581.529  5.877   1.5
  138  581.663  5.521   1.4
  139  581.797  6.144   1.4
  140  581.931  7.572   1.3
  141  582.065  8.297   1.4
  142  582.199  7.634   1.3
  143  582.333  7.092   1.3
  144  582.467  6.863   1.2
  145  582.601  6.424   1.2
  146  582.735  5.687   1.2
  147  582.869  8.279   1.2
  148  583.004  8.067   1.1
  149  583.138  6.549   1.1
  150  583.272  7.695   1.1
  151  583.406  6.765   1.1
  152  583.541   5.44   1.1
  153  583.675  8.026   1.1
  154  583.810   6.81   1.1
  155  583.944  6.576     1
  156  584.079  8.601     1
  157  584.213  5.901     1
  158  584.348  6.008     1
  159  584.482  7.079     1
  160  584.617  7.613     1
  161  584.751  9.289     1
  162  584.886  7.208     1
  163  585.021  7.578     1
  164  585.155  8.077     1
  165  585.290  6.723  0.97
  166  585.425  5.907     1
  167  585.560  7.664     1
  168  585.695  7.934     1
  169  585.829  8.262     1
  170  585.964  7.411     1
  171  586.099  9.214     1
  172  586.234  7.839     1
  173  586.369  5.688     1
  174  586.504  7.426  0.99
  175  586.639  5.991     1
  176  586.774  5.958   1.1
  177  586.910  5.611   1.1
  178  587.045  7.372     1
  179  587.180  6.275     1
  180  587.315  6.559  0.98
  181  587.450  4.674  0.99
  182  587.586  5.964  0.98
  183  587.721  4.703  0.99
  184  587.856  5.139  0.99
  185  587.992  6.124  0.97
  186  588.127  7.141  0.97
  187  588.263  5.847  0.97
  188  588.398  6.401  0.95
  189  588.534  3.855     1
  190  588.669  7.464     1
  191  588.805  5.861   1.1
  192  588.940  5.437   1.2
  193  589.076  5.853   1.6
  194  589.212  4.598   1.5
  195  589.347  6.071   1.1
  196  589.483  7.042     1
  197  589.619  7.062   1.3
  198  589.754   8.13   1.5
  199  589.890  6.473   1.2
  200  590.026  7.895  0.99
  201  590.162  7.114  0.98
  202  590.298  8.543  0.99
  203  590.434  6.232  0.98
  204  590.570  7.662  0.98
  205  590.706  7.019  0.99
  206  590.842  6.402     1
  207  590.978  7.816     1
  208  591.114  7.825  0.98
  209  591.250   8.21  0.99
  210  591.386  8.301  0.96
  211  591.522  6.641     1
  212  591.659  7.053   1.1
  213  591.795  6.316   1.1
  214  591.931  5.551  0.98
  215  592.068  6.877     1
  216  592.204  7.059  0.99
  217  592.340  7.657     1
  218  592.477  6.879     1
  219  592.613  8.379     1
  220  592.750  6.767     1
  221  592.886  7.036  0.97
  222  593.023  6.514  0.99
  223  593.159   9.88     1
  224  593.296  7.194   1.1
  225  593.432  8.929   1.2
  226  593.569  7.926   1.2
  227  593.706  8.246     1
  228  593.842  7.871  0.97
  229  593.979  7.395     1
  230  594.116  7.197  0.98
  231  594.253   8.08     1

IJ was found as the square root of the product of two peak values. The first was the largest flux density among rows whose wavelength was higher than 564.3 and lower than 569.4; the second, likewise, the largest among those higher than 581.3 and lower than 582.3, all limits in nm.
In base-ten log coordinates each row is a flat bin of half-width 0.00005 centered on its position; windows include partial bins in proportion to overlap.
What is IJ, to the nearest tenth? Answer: 9.1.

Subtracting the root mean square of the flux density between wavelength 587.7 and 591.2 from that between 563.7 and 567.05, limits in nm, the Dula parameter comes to 1.7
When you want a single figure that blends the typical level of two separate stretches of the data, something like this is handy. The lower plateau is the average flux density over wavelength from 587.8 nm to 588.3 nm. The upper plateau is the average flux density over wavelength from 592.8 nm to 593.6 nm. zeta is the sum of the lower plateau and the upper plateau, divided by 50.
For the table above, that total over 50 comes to 0.280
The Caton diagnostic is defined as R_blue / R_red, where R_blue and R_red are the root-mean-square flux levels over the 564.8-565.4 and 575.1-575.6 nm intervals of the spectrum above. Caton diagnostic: 1.30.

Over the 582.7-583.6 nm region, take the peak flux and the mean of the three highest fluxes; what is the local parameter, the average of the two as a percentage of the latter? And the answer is 102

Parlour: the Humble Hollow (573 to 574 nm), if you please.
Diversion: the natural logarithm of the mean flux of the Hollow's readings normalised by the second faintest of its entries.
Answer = 0.12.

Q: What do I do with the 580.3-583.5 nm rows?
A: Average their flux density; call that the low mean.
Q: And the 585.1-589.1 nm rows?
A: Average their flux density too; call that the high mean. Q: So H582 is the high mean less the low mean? -0.4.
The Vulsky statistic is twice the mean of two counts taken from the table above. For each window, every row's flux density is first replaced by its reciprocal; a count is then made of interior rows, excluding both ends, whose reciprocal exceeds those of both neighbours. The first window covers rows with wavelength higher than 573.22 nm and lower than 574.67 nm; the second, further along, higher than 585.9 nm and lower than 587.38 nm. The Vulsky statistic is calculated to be 6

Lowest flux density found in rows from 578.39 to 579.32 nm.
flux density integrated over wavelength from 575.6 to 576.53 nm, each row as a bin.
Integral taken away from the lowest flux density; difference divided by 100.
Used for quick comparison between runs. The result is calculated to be -0.016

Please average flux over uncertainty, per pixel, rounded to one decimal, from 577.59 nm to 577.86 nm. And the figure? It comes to 5.5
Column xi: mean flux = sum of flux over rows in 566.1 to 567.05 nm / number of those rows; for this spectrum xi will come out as 7.8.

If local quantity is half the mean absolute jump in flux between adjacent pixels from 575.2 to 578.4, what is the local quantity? 0.75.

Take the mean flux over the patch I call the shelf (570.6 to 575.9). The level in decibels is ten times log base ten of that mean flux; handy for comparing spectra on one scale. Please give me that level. 8.31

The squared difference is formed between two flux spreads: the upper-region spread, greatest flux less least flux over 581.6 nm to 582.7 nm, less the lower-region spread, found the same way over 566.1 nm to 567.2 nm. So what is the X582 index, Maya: 1.12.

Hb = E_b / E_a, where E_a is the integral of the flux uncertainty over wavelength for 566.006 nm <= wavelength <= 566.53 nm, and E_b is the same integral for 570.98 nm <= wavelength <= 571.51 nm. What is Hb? 1.01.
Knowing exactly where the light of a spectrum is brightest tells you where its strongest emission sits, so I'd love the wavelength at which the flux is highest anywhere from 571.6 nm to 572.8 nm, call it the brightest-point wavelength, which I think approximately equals 571.836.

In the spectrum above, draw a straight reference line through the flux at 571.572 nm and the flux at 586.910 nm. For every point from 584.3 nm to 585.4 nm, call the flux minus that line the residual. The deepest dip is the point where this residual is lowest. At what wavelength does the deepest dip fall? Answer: 584.348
